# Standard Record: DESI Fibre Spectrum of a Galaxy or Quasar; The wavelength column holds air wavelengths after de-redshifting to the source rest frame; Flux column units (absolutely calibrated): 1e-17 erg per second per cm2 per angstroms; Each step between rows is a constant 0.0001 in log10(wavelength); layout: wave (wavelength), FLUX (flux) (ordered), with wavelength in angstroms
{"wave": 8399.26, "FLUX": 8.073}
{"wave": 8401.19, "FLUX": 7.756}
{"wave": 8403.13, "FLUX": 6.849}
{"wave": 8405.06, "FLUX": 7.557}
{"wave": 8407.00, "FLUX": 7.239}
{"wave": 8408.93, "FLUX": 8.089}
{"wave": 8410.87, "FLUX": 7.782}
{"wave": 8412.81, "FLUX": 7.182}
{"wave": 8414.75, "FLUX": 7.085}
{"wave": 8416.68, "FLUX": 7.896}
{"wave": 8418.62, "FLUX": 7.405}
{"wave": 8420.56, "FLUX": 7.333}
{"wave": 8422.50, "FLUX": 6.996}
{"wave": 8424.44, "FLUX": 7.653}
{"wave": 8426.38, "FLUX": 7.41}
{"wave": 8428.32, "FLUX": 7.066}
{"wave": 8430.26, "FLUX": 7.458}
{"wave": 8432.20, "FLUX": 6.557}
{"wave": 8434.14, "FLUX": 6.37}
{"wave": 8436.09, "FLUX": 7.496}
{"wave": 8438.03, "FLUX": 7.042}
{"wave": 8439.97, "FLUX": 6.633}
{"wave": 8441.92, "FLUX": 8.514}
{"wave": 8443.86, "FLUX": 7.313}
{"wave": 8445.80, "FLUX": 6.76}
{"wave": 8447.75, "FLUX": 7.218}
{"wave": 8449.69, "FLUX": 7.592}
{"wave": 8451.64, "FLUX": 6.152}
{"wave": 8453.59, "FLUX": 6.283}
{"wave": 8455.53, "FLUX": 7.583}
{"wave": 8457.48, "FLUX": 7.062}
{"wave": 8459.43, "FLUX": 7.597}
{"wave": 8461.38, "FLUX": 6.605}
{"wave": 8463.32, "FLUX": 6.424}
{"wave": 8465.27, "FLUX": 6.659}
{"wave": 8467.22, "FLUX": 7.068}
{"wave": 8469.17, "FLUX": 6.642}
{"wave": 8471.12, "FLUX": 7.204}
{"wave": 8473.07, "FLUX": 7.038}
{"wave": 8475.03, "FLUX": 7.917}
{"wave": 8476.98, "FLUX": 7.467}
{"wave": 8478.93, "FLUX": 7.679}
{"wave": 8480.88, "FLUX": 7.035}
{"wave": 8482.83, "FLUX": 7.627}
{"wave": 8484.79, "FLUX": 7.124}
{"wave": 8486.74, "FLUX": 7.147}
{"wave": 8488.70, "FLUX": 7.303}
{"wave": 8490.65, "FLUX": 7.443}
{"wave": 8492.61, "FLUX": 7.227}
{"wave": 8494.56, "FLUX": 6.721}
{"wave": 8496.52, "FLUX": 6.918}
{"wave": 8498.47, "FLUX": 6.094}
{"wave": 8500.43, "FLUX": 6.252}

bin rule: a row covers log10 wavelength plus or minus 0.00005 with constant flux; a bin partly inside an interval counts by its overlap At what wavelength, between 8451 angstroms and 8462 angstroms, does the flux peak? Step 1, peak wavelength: 8459.43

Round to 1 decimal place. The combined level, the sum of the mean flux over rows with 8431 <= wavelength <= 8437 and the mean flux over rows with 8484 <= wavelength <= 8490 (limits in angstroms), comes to 14.0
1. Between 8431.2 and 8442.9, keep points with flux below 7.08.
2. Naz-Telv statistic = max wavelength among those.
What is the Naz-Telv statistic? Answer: 8439.97 angstroms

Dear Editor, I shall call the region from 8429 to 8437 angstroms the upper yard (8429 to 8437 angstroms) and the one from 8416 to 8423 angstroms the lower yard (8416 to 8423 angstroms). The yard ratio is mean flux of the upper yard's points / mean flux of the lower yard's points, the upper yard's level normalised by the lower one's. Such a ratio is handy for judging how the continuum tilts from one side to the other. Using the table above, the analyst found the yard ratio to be 0.94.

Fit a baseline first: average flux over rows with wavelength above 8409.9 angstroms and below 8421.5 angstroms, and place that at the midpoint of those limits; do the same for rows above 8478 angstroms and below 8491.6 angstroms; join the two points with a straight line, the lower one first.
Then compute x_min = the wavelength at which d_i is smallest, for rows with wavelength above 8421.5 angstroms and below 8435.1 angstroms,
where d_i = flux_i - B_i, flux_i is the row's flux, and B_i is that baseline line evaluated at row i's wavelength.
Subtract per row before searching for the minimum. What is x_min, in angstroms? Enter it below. 8434.14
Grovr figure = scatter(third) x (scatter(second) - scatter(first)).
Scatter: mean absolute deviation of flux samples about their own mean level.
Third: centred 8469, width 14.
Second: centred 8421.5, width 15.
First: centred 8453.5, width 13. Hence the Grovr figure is -0.091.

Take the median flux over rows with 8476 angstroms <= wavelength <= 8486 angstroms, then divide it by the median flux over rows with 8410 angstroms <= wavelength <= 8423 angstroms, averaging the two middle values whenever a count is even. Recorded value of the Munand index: 1.02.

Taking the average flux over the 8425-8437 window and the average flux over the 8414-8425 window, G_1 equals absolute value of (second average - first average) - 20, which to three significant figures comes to -19.7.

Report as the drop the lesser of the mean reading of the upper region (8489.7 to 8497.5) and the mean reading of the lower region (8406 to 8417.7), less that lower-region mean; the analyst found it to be -0.47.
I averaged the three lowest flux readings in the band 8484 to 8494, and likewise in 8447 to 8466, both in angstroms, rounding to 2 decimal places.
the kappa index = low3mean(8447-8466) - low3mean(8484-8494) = -0.88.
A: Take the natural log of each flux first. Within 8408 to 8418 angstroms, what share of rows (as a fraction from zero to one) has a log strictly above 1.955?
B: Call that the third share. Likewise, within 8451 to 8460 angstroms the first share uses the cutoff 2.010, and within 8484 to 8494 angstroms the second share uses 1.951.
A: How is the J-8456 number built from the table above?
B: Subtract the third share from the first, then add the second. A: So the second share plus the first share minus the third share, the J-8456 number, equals 0.40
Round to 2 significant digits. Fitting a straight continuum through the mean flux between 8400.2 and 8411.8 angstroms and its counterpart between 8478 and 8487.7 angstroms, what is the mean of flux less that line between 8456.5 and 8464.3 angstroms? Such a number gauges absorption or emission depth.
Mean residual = -0.47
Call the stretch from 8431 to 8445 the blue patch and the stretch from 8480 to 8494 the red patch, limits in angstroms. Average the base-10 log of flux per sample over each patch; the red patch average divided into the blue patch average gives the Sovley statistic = 0.99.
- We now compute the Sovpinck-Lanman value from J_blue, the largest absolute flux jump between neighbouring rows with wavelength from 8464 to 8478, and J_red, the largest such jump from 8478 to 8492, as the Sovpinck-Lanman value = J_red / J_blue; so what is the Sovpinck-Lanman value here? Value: 0.73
